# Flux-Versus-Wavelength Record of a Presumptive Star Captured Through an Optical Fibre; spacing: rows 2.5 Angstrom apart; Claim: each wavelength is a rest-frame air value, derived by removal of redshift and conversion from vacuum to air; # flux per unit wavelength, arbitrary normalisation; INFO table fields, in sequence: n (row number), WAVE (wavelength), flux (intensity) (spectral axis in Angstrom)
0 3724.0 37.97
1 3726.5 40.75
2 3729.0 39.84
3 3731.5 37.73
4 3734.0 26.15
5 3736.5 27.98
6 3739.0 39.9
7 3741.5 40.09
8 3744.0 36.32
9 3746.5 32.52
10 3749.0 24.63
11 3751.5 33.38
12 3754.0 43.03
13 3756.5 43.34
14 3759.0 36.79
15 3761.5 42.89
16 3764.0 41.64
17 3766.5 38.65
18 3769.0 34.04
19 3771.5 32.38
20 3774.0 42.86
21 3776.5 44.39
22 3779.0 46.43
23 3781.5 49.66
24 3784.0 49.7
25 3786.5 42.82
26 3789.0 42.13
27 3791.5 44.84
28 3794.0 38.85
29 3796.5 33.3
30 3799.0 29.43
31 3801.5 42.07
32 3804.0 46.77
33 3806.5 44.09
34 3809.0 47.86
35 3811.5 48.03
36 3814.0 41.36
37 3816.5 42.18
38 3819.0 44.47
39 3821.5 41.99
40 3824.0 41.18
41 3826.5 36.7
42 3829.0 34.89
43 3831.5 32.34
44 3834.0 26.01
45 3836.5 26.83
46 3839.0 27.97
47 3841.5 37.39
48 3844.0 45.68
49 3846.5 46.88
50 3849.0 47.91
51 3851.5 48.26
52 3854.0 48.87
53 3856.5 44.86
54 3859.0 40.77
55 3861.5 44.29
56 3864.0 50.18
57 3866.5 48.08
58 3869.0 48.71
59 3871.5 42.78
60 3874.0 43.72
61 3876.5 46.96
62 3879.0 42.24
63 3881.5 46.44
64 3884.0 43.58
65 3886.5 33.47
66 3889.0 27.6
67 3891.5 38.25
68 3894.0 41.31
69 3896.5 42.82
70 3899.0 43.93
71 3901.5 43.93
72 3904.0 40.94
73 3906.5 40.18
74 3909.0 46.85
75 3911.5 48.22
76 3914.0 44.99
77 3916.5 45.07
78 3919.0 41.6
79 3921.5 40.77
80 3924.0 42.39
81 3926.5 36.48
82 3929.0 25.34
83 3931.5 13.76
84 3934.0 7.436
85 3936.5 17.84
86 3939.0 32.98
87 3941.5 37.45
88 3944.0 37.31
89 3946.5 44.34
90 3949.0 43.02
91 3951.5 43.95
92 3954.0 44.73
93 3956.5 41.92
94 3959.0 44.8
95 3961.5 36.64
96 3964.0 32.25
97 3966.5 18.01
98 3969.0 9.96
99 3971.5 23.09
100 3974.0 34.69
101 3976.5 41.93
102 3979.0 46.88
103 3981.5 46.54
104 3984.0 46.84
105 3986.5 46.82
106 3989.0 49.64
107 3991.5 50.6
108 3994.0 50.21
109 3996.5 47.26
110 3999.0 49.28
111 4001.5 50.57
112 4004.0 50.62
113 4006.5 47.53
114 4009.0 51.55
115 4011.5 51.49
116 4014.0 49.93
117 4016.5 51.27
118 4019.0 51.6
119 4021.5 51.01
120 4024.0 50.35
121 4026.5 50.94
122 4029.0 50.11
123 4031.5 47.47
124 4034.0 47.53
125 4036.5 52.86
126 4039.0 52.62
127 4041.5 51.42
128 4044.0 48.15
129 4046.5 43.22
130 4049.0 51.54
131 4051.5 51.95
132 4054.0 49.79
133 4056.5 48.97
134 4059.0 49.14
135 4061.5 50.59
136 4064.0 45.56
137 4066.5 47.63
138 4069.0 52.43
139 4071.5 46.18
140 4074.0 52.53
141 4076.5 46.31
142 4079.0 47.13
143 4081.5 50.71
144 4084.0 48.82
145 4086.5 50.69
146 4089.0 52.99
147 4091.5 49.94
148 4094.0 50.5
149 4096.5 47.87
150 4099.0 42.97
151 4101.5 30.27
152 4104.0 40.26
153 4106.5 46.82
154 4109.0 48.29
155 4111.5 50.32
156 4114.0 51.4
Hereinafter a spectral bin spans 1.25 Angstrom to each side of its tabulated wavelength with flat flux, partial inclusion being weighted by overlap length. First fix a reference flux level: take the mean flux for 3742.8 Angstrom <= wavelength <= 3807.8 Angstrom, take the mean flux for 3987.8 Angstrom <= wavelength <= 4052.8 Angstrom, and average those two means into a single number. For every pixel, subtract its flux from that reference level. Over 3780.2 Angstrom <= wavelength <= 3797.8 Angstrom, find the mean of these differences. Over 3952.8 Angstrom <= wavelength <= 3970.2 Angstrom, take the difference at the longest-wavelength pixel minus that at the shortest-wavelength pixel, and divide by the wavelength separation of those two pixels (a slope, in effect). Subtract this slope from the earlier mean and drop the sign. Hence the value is 0.4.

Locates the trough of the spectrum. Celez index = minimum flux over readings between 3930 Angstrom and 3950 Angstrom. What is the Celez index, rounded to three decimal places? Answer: 7.436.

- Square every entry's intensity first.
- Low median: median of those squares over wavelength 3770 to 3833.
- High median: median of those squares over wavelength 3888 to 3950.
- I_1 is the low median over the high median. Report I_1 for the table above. 1.06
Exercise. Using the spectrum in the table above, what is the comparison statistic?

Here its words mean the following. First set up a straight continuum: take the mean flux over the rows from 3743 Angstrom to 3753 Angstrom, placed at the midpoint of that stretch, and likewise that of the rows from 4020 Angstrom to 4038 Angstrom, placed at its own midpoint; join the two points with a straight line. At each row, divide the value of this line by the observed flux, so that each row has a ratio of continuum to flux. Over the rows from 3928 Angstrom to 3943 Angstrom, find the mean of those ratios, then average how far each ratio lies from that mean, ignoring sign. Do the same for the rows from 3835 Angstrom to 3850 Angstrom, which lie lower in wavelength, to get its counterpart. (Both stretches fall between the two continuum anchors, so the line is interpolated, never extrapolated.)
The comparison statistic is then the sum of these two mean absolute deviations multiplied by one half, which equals 0.75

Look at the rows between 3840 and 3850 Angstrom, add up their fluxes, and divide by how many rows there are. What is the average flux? 44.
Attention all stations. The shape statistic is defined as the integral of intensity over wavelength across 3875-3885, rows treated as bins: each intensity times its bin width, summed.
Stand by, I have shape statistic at 448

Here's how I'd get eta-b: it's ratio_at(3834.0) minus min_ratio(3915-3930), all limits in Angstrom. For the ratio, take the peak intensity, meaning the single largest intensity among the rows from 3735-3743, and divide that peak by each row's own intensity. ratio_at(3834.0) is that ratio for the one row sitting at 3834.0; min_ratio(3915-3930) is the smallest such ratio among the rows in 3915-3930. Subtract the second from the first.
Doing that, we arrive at 0.7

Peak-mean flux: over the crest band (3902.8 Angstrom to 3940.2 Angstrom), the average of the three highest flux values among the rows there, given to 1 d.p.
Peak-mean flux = 46.7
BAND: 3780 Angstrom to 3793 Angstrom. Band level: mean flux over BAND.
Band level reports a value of 46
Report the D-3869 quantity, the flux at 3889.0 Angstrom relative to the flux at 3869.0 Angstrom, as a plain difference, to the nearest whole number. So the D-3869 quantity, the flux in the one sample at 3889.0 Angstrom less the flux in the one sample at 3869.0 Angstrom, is -21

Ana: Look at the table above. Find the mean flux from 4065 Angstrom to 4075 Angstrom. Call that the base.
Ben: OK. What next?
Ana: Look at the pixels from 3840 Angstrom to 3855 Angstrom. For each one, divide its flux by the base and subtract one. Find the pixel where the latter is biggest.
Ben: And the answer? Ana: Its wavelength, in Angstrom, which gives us 3854.0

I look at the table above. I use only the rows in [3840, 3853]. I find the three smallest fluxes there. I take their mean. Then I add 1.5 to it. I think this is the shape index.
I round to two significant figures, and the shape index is 45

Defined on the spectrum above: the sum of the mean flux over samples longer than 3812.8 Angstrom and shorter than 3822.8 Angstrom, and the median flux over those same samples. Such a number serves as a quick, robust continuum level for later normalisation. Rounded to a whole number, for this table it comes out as 85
